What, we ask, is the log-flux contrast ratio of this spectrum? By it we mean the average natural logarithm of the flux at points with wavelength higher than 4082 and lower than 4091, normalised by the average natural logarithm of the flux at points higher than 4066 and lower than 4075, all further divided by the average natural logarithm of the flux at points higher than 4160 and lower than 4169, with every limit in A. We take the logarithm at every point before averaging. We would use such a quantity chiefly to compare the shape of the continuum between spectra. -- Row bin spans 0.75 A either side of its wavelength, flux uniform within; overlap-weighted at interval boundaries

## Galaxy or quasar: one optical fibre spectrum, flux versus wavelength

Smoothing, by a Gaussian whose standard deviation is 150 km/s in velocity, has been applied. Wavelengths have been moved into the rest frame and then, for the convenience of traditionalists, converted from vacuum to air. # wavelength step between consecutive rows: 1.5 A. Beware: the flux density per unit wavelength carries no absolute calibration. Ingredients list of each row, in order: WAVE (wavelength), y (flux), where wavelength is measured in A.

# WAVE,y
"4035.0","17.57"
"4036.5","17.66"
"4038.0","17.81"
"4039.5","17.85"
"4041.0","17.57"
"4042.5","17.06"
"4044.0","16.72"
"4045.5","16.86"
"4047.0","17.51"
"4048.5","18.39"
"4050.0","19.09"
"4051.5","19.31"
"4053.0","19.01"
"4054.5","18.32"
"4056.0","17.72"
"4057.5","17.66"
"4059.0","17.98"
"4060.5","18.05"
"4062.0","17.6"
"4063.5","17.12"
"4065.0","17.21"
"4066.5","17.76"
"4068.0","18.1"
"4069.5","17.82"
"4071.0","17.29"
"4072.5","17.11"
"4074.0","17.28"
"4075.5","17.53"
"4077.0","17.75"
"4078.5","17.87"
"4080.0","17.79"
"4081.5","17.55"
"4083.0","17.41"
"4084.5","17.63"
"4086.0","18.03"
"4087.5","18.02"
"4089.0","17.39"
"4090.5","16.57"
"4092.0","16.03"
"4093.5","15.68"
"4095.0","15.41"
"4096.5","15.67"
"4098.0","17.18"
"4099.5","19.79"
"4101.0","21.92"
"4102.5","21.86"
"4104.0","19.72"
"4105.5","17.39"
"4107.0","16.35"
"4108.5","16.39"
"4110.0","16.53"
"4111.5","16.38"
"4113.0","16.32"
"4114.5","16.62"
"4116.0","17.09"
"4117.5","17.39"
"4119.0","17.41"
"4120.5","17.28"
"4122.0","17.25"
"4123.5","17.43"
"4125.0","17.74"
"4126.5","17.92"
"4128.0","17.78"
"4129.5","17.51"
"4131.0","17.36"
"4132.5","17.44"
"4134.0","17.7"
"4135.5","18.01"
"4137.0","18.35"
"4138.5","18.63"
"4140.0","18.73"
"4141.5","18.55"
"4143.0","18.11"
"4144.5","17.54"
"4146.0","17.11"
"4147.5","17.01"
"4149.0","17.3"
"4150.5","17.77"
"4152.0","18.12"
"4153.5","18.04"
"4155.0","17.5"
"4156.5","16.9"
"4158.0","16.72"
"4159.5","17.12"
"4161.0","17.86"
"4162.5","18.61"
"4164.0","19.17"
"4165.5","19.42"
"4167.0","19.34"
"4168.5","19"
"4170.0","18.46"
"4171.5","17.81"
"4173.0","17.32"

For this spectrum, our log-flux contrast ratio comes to 0.340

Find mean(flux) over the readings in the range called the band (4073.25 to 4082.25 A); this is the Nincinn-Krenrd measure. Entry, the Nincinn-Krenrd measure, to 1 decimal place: 17.6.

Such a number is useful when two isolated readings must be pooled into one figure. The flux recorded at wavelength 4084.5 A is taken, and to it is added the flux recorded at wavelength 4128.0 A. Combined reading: 35.4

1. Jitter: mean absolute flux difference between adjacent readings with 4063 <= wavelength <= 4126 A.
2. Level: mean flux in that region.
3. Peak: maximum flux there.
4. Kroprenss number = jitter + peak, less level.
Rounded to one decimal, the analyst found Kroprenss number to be 4.9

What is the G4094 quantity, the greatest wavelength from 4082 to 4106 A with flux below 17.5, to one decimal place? 4105.5 A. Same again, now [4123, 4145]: 4132.5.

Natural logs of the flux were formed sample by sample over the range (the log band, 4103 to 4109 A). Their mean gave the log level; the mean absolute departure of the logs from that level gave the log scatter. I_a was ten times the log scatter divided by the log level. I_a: 0.22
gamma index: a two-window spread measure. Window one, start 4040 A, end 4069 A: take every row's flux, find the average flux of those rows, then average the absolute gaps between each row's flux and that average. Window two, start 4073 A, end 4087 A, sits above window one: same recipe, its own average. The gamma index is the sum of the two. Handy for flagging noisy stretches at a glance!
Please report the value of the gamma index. 0.77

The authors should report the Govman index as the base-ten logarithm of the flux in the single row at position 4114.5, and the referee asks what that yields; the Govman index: 1.22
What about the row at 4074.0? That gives 1.24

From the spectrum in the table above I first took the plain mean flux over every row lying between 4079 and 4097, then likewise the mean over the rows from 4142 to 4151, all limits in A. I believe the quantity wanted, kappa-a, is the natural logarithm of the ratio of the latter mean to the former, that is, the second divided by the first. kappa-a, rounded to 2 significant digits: 0.031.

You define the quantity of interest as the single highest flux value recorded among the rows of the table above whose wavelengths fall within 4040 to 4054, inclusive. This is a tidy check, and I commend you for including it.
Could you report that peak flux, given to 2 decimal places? 19.31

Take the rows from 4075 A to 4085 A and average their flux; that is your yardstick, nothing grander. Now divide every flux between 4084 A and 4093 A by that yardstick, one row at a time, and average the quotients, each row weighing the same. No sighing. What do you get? 0.98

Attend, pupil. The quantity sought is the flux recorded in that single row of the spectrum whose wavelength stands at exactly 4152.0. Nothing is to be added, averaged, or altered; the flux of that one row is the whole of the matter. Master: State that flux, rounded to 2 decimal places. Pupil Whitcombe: 18.12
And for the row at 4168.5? 19.00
